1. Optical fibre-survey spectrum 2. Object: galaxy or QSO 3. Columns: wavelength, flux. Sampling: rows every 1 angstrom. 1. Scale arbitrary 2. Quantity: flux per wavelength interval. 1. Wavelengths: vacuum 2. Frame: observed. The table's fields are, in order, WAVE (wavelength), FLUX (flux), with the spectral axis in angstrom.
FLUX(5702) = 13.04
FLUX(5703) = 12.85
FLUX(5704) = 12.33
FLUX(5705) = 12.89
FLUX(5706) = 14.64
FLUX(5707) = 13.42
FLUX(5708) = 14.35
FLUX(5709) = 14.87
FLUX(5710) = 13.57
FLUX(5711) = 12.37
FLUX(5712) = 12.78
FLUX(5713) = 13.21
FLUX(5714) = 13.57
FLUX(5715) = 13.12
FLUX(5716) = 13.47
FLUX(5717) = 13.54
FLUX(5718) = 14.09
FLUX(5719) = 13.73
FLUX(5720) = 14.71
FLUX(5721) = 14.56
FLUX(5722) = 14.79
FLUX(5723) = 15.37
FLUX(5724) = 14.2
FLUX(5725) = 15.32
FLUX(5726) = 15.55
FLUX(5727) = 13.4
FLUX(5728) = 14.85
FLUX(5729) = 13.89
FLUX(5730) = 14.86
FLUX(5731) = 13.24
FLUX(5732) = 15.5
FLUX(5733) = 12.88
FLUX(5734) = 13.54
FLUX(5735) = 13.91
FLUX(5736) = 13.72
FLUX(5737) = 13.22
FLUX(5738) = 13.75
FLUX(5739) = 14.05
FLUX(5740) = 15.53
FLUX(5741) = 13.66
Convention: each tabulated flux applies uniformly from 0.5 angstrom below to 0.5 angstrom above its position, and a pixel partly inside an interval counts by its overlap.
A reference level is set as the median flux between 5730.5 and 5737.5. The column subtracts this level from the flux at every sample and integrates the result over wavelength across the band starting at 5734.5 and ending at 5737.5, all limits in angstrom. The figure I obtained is 0.23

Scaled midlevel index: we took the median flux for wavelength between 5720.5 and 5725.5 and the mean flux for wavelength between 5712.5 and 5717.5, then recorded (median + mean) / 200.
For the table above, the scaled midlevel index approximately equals 0.141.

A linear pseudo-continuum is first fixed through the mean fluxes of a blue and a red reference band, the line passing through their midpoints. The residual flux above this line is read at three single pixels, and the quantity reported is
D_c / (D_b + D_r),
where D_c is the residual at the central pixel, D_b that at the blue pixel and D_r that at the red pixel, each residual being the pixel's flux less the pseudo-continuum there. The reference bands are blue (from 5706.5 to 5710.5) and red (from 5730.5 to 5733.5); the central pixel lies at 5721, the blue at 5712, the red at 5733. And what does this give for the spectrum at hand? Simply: -0.27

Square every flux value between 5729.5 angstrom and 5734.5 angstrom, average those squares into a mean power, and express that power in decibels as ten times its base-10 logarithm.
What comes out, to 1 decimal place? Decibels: 22.9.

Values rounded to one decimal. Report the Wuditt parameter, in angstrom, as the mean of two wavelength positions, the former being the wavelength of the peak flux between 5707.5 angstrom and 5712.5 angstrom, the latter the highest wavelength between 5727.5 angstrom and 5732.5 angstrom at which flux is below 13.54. 5720.0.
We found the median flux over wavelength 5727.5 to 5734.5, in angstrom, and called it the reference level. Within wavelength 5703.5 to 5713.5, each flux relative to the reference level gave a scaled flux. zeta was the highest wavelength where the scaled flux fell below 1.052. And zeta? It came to 5713 angstrom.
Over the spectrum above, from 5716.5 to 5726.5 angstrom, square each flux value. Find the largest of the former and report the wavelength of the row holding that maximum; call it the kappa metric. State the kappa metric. 5726 angstrom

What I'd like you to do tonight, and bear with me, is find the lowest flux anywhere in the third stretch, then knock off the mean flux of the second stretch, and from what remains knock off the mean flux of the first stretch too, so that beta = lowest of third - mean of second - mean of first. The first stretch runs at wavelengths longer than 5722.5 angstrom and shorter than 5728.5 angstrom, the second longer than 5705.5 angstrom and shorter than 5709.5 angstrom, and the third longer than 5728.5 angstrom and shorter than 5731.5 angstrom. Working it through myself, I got -15.9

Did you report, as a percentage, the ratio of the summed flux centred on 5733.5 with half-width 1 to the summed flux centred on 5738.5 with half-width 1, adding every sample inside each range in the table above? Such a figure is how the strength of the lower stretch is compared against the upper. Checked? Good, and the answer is 95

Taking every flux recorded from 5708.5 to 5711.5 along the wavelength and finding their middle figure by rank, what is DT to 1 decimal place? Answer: 13.6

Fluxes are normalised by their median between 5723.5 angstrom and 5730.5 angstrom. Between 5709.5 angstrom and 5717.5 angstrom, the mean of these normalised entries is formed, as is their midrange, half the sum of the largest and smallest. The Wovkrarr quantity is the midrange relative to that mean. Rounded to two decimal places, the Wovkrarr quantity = 0.98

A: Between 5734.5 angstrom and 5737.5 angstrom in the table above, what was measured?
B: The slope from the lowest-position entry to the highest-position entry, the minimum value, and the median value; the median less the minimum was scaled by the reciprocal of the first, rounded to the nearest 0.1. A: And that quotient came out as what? -1.4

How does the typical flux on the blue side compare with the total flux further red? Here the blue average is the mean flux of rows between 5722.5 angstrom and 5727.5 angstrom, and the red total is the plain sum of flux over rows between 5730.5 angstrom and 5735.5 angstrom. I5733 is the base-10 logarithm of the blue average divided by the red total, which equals -0.67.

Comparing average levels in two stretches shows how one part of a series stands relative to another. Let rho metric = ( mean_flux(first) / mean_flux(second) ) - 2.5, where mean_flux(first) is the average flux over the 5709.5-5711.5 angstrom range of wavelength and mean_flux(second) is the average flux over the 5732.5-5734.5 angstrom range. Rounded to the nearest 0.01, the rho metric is -1.52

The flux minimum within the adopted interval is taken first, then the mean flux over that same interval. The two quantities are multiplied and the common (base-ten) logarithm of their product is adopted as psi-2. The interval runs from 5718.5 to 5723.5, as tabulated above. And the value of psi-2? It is 2.303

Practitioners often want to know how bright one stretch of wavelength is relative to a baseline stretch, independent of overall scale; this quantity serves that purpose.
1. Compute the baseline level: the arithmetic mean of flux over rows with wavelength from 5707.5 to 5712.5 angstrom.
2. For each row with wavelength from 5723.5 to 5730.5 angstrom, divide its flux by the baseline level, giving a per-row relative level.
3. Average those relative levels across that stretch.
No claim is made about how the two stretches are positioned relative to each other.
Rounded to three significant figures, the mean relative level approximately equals 1.07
